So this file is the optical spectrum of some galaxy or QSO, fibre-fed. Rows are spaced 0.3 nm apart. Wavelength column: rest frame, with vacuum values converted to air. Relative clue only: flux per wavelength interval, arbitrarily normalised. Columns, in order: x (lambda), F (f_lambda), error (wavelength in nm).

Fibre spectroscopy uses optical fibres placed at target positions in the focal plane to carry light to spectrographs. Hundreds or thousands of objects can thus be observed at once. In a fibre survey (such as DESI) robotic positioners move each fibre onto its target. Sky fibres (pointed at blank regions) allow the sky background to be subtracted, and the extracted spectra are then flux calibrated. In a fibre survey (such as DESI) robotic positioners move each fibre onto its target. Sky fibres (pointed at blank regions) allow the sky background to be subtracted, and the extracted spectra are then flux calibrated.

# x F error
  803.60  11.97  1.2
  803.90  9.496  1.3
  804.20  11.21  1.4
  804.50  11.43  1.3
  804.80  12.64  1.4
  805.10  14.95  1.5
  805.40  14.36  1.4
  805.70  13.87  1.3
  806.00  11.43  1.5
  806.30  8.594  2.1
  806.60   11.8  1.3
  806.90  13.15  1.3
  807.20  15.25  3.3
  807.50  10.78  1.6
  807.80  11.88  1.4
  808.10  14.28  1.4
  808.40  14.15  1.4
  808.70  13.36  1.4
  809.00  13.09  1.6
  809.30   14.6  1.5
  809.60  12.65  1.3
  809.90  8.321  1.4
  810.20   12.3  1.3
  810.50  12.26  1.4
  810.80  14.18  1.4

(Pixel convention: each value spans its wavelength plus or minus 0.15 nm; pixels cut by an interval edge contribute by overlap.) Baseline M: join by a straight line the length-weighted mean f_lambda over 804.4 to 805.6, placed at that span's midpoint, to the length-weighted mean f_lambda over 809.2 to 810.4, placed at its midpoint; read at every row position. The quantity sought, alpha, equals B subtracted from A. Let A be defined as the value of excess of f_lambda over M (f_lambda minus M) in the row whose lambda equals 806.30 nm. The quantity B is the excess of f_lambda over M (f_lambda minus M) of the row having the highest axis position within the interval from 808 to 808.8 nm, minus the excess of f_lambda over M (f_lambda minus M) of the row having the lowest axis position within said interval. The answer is -3.7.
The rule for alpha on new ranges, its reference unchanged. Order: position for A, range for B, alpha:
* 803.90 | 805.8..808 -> -5.4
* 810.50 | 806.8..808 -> 1.6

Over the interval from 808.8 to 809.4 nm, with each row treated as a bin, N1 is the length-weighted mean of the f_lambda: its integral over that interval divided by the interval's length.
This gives 13.7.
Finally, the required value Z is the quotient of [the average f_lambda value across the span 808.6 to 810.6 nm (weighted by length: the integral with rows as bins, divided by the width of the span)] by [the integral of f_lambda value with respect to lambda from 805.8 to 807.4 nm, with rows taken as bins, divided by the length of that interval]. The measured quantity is 1.02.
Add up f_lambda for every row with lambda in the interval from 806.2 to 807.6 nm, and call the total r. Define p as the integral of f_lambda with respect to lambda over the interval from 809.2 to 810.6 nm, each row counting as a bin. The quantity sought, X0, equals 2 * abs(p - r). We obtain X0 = 86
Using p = 16.7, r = 59.6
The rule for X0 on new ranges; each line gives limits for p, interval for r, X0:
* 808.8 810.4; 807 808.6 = 94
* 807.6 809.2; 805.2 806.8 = 78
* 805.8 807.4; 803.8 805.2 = 81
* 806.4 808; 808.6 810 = 84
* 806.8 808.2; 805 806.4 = 90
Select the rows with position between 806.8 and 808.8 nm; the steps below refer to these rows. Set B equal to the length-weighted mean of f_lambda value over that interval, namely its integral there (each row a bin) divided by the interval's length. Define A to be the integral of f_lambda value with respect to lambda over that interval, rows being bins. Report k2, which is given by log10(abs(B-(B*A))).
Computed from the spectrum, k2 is 2.530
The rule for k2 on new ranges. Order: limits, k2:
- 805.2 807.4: 2.530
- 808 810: 2.512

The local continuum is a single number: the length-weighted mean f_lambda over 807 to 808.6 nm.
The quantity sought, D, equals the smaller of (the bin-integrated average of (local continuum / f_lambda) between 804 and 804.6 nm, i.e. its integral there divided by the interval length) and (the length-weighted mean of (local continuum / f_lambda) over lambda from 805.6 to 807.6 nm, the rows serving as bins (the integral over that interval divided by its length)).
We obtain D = 1.13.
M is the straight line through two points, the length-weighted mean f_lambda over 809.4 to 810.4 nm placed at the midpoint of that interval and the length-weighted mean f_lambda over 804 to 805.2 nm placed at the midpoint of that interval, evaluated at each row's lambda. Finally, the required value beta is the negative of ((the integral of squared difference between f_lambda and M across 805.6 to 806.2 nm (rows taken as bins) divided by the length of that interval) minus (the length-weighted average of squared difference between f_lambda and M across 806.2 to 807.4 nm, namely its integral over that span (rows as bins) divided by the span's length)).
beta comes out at 3.3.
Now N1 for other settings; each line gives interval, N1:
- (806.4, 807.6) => 12.7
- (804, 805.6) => 12.8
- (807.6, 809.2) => 13.3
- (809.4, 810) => 11.0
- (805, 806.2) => 13.4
